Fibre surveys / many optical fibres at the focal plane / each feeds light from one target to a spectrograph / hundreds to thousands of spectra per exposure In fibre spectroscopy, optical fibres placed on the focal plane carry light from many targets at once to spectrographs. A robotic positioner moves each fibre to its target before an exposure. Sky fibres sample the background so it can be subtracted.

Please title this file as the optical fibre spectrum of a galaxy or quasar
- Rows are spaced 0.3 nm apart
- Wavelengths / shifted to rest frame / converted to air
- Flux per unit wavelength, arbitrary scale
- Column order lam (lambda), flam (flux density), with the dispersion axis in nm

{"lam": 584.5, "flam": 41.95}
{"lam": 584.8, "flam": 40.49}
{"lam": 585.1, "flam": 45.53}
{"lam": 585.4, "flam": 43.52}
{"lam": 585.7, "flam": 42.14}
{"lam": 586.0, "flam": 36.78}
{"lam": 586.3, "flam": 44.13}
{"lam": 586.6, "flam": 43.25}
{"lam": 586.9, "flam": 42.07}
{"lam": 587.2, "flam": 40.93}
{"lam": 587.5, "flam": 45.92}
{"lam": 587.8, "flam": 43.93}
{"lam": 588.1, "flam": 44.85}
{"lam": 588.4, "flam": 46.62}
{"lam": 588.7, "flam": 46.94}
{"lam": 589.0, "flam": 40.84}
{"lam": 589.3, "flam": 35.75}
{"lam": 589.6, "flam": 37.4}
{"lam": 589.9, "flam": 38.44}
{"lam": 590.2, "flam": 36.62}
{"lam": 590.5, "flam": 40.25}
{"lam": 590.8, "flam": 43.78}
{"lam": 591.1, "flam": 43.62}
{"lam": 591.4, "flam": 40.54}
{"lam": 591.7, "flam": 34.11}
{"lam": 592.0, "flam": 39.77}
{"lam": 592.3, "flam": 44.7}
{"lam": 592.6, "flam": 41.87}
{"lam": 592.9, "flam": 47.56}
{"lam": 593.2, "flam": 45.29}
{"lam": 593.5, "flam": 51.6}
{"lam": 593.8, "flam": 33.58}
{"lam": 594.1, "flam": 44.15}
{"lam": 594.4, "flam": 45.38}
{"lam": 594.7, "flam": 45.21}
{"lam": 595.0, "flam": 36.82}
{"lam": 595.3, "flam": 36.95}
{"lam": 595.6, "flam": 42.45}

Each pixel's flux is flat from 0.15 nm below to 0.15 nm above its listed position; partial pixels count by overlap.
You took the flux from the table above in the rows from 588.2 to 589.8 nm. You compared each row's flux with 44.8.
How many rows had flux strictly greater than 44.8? 2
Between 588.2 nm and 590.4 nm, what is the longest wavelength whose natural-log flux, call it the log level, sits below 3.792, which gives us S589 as 590.2 nm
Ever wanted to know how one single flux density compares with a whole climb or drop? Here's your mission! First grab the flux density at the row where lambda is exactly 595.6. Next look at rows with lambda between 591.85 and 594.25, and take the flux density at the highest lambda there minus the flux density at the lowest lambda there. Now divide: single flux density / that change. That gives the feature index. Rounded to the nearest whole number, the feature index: 10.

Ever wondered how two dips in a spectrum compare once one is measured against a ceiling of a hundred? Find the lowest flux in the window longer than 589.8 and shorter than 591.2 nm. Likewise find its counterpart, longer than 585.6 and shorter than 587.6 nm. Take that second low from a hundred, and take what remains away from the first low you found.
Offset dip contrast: -26.6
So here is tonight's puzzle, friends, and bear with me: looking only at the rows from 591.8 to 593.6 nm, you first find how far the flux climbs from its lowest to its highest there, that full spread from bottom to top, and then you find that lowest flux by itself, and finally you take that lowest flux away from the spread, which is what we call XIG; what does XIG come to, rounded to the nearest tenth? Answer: -27.9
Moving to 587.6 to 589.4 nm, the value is -24.6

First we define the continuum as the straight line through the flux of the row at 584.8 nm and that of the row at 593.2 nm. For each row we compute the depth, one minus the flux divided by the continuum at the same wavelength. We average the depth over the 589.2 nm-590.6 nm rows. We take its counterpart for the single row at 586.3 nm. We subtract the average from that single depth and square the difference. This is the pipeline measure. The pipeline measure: 0.040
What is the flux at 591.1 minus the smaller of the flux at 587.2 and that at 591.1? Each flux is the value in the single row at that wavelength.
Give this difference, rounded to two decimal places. 2.69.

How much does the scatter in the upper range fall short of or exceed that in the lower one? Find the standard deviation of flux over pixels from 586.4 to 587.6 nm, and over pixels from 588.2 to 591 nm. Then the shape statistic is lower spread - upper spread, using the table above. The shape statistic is -2.1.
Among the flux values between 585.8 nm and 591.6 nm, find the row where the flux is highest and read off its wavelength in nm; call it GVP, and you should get 588.7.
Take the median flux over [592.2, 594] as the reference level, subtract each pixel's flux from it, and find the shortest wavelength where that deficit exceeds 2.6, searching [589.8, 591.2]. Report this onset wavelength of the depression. 589.9 nm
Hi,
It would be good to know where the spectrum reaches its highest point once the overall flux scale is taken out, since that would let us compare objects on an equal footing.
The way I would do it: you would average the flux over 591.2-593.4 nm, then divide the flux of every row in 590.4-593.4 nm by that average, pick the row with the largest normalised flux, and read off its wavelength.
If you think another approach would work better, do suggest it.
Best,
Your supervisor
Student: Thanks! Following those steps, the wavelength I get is 592.9 nm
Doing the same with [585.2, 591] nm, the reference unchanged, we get 588.7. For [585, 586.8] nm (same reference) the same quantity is 585.1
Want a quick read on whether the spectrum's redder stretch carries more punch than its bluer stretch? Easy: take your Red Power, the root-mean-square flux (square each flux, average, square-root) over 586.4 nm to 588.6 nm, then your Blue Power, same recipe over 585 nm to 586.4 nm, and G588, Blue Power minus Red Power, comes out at -1.5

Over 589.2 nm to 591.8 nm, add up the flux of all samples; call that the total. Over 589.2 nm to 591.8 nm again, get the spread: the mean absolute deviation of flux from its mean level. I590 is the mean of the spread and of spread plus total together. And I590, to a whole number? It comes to 178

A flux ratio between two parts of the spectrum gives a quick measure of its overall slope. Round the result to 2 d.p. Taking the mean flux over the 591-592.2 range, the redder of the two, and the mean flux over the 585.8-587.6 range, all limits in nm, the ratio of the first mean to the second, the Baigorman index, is 0.94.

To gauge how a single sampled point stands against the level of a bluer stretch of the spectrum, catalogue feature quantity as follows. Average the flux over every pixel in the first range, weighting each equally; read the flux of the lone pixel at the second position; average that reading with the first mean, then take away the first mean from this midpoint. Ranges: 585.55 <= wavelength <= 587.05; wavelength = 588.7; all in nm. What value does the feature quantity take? 2.6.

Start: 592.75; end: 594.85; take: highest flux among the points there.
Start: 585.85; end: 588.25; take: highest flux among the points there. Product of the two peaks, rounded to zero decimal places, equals 2369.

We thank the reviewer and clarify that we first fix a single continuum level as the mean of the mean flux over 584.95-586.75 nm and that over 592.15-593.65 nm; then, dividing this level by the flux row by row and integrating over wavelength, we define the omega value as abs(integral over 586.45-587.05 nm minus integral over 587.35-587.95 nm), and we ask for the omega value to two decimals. 0.03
